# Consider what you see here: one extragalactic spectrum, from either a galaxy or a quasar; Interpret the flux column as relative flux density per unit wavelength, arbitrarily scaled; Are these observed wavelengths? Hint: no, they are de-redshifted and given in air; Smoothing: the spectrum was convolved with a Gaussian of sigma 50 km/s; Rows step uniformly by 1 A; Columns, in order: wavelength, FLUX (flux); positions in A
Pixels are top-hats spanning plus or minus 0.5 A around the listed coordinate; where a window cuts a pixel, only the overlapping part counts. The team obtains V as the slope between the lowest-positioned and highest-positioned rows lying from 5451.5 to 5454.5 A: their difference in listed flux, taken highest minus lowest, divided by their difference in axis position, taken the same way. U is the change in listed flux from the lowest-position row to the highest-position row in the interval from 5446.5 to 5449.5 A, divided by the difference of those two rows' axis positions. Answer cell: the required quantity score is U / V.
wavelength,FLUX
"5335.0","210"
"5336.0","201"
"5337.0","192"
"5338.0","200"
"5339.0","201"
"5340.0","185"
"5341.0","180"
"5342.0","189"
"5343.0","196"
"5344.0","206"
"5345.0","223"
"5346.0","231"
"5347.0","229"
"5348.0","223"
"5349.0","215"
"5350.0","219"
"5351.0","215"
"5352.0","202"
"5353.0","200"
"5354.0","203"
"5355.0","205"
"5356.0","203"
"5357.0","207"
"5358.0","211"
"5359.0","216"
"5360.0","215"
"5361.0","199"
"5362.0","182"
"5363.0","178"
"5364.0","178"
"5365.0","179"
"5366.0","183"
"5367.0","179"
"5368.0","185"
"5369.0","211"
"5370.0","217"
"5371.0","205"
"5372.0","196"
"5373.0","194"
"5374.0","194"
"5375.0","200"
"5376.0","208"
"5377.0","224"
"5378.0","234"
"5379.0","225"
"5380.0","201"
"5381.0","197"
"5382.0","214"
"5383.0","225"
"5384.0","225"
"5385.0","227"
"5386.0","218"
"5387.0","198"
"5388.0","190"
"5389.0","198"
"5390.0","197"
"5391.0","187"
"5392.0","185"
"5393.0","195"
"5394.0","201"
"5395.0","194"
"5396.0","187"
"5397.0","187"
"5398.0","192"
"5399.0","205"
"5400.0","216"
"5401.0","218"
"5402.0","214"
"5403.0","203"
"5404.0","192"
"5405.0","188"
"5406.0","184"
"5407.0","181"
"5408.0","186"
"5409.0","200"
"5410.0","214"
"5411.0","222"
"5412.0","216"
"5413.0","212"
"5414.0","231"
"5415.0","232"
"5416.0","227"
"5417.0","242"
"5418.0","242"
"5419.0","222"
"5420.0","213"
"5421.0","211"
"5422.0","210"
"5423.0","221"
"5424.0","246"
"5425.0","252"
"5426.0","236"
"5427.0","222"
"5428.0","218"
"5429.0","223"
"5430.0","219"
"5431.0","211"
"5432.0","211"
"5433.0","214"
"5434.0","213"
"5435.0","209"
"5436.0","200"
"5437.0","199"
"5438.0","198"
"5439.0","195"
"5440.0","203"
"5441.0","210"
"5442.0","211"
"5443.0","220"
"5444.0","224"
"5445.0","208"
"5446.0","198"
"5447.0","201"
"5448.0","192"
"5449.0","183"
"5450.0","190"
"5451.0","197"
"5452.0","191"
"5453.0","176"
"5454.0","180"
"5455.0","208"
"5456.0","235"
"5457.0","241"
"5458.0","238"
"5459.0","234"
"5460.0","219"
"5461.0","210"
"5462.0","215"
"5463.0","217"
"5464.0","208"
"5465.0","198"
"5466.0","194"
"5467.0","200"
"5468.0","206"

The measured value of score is 1.6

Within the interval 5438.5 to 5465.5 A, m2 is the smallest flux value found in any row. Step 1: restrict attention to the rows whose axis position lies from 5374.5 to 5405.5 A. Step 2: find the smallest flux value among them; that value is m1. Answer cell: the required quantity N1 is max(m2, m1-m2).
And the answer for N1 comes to 176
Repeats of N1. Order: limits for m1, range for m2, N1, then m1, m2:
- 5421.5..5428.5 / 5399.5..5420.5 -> 181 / 210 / 181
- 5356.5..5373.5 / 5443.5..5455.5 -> 176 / 178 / 176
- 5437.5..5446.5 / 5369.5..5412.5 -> 181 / 195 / 181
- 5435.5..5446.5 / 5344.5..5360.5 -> 200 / 195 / 200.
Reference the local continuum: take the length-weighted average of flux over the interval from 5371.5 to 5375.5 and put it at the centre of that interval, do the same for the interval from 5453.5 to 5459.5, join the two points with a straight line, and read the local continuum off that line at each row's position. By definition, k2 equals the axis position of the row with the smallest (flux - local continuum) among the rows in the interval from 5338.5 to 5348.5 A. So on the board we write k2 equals 5341.0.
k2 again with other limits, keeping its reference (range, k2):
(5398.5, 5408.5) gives 5407.0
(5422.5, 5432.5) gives 5432.0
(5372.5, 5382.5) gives 5374.0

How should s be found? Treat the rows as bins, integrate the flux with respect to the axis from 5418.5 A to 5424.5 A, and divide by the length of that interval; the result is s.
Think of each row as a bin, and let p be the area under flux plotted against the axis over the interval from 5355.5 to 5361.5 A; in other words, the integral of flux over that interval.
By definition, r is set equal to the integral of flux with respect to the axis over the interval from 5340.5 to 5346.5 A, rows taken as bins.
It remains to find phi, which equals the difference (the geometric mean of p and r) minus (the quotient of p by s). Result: 1232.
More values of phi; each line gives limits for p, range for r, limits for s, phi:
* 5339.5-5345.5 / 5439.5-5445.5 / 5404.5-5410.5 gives 1220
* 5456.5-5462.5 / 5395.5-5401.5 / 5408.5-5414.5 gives 1272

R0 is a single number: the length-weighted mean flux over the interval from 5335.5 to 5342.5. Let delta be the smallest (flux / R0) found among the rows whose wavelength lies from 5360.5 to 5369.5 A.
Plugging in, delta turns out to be 0.924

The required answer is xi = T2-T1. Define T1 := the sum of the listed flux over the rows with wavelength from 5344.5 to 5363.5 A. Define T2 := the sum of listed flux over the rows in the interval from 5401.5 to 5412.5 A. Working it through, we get -1776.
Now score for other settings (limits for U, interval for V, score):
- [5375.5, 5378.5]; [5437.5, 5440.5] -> 5.2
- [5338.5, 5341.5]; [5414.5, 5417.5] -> -2.1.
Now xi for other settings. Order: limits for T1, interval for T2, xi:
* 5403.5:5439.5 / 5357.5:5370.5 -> -5179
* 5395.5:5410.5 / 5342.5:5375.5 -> 3732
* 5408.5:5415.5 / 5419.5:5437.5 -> 2401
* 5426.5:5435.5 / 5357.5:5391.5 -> 4950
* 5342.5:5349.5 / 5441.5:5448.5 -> -69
